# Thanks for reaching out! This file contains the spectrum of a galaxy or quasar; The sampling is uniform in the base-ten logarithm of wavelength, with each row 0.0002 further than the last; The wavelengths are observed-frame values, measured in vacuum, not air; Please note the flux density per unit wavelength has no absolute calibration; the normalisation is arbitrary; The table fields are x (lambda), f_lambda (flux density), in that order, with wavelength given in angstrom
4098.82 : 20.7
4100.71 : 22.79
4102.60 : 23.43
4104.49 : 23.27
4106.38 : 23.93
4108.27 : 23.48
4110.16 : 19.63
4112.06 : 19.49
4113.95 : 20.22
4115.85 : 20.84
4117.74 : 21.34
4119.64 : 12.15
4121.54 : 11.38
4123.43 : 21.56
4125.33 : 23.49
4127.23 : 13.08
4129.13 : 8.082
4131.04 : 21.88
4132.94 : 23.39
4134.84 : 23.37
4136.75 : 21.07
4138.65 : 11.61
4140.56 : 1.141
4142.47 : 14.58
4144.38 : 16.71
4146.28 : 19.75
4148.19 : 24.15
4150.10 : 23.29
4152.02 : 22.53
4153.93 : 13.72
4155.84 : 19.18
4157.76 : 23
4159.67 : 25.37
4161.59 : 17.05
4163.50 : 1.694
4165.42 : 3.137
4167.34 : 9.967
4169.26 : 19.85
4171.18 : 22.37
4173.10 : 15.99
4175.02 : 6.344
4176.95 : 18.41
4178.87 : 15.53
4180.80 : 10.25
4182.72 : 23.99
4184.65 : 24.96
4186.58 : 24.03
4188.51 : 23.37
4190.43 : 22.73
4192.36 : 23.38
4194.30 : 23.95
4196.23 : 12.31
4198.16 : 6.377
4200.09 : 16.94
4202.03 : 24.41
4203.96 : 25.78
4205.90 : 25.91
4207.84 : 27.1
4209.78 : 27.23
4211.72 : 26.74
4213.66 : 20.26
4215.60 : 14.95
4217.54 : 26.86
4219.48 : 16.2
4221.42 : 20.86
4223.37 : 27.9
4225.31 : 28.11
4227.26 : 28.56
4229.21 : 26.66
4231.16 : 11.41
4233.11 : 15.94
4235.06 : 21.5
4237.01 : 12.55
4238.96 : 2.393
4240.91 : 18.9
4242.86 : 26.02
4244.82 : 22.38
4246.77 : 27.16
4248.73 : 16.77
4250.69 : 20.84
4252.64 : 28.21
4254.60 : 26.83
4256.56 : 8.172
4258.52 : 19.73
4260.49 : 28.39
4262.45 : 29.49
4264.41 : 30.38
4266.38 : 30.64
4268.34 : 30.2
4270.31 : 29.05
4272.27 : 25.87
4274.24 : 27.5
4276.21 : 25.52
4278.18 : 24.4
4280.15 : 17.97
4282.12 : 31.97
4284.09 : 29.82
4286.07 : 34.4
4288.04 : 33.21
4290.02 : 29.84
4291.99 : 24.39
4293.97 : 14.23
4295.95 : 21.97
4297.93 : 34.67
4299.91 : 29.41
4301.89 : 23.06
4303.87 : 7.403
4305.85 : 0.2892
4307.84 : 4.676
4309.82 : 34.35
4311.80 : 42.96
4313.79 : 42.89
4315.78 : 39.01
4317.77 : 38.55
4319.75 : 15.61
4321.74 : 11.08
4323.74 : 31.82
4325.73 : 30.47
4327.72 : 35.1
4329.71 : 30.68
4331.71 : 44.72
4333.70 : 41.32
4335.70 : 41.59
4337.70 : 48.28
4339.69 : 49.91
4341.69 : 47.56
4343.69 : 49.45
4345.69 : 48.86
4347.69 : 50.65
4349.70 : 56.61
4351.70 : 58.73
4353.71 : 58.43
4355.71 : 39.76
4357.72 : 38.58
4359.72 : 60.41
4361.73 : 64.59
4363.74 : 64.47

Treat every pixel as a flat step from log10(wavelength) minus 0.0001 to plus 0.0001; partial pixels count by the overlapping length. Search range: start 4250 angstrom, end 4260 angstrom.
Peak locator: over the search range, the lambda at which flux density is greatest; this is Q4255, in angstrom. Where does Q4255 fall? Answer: 4252.64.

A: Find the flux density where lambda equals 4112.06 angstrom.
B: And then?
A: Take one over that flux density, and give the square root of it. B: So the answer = 0.227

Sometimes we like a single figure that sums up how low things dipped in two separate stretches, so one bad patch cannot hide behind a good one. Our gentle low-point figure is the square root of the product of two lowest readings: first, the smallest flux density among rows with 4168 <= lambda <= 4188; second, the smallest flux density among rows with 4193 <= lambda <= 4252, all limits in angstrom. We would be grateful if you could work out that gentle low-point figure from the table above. 3.9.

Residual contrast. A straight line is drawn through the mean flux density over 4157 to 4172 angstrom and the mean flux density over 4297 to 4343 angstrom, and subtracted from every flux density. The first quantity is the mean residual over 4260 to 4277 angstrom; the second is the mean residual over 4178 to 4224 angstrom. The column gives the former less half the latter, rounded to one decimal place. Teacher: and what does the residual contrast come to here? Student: 1.3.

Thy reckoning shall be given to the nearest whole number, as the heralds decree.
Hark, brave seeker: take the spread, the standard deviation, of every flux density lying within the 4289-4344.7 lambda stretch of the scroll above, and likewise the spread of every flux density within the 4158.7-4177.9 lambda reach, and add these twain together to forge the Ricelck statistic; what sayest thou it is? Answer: 22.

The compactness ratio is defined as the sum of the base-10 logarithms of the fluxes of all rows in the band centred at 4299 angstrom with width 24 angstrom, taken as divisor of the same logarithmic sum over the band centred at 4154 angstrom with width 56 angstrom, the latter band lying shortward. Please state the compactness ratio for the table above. 2.4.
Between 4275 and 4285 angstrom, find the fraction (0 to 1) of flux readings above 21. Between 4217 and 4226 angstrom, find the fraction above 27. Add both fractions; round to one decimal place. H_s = 1.2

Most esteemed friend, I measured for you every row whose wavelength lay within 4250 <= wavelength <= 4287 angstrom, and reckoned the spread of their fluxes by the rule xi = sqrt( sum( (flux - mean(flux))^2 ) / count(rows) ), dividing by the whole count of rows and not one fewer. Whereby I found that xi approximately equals 5.9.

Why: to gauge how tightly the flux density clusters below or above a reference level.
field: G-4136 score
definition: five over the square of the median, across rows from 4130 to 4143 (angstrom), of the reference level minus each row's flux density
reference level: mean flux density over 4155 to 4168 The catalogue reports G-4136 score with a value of 0.11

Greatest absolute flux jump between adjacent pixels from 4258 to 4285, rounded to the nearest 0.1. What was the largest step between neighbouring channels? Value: 14.0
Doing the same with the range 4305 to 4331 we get 29.7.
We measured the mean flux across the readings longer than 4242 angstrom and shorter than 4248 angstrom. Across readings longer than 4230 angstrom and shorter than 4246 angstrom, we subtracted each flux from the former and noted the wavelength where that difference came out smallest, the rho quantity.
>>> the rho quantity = 4242.86 angstrom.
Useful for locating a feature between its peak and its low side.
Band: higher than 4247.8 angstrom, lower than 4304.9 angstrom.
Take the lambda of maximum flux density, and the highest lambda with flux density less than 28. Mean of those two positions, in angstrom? 4300.9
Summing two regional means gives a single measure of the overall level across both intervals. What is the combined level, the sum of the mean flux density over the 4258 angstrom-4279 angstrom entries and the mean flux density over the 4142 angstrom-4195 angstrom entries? 46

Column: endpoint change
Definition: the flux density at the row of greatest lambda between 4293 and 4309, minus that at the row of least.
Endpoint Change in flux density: -10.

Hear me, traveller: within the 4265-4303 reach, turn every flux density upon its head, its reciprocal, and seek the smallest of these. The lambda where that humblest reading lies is 4297.93 angstrom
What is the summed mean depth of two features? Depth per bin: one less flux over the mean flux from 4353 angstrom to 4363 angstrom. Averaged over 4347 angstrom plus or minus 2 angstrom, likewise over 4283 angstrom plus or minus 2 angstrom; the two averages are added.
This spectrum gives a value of 0.46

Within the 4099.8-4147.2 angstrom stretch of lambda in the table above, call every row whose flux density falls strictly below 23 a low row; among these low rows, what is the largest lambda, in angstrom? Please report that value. 4146.28 angstrom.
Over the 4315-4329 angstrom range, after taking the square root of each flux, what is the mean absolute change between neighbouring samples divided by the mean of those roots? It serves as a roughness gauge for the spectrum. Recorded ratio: 0.18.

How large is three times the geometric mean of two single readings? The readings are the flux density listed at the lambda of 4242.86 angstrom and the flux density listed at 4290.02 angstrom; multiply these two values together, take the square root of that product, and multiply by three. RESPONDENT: 84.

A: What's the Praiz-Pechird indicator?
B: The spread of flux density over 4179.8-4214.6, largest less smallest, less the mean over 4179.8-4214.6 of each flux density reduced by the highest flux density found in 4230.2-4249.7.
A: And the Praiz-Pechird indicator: 26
